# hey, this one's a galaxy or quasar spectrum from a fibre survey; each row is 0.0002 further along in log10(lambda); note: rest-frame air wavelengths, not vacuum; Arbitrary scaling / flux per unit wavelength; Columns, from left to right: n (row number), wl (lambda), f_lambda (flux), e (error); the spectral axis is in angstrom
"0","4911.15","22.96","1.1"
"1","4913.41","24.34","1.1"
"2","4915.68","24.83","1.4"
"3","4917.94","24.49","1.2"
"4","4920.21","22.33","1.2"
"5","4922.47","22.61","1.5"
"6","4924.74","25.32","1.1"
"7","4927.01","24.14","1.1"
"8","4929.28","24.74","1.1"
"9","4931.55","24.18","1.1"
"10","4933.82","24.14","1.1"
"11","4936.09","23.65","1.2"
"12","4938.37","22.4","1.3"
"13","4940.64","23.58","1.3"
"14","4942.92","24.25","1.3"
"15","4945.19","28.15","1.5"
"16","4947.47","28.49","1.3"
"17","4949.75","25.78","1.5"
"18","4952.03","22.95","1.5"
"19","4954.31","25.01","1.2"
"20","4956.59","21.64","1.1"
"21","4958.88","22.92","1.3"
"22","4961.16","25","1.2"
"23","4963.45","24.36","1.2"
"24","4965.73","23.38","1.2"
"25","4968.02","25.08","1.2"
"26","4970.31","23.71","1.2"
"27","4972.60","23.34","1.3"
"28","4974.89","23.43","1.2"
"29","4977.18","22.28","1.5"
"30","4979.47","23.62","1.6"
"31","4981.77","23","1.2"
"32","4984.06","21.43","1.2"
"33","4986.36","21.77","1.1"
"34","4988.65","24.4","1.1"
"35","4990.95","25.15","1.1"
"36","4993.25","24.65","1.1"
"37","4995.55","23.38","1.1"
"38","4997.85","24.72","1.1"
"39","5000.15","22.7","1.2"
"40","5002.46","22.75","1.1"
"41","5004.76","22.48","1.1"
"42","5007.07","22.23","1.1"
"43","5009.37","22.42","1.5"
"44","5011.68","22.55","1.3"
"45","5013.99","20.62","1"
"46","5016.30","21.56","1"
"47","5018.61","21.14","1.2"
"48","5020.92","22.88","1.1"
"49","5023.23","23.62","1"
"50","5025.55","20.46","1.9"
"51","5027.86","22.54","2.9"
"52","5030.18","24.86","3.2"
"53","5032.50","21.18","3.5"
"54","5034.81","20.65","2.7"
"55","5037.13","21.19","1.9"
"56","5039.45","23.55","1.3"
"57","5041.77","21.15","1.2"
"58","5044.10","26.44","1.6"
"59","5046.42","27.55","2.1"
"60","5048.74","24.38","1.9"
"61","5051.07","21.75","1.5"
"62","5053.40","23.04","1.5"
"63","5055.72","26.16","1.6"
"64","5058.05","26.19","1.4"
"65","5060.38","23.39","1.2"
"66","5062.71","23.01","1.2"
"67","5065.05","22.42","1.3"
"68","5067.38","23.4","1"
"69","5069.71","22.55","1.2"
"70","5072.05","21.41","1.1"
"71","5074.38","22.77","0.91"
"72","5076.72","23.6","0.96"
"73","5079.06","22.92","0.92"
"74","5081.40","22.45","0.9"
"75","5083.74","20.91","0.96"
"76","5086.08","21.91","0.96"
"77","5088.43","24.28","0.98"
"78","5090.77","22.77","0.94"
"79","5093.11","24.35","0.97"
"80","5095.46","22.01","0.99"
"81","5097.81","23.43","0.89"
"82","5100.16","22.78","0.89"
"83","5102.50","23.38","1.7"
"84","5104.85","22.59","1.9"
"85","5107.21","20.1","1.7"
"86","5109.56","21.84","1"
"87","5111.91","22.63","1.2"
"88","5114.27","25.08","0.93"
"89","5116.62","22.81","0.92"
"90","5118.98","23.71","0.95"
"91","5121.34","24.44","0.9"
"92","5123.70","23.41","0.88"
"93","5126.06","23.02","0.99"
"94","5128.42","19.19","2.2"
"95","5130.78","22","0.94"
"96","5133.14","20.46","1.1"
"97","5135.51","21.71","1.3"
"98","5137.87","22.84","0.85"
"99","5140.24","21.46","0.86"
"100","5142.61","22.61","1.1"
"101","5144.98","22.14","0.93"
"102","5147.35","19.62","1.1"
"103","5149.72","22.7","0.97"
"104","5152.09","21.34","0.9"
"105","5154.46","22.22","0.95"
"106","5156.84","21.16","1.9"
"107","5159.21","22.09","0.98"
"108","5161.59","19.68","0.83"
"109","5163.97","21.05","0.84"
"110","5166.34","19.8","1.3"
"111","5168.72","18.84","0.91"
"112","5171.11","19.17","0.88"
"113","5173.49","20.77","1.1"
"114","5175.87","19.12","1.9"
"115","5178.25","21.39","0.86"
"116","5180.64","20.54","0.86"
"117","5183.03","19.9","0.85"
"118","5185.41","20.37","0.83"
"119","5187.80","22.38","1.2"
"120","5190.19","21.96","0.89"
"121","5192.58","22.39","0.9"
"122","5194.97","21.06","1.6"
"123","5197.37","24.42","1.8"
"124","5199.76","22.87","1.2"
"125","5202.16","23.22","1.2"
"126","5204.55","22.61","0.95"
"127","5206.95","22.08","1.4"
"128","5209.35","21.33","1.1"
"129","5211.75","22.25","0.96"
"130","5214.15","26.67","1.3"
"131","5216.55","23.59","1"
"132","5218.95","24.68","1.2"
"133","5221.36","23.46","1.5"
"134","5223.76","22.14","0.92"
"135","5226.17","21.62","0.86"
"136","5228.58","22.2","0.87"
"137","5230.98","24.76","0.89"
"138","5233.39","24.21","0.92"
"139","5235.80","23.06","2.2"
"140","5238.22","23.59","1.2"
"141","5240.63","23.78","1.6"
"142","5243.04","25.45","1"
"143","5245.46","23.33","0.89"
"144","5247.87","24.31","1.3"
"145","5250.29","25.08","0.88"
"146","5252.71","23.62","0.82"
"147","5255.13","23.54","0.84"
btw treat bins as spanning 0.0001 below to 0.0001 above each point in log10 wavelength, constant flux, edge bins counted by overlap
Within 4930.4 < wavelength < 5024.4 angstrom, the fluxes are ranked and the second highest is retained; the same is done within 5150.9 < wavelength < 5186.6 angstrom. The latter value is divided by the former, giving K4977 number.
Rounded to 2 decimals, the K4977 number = 0.78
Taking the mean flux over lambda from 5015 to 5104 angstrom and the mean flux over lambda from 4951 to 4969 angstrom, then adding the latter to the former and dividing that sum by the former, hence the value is 2.03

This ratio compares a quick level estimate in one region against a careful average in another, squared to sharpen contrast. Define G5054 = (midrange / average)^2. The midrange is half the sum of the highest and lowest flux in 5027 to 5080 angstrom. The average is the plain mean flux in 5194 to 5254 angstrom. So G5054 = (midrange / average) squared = 1.06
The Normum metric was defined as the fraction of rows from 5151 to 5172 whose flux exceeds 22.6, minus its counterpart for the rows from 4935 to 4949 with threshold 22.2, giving -1.0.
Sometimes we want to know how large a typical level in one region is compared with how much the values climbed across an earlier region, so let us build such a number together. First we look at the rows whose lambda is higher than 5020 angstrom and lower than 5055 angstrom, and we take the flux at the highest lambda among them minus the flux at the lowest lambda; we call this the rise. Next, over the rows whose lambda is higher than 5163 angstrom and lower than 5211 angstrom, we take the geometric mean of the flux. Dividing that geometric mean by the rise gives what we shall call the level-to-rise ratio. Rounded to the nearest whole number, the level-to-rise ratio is 133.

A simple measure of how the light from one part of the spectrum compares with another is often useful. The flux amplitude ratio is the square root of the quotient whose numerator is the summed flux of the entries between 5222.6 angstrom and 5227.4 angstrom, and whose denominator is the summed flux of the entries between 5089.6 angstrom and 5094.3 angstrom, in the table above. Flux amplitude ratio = 0.96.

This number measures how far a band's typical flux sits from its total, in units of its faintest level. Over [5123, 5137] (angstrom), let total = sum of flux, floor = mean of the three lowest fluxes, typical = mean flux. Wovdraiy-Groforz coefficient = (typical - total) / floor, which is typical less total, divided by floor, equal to -5.29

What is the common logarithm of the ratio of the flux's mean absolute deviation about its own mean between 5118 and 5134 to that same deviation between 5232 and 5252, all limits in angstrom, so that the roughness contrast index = 0.4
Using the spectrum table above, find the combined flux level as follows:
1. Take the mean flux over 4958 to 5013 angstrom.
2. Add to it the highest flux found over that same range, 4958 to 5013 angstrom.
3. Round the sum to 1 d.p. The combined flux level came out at 48.5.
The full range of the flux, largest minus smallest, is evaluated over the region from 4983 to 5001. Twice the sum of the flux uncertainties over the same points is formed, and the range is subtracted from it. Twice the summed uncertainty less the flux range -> 14.3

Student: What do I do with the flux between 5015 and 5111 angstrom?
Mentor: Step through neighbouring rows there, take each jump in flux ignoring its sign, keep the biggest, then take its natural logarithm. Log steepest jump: 1.7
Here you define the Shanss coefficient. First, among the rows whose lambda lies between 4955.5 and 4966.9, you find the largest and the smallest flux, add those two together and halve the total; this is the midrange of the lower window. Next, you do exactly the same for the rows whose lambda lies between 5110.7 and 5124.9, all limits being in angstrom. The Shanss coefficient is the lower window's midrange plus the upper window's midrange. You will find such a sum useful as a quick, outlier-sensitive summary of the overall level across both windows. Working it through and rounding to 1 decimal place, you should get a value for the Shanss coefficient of 47.2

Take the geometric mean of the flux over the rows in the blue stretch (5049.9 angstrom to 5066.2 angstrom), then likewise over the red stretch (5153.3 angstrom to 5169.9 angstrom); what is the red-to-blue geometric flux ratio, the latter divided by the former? 0.87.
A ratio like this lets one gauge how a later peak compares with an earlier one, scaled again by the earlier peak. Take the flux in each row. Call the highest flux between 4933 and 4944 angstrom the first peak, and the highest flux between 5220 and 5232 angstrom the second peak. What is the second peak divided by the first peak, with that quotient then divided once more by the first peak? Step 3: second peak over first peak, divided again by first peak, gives 0.0421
